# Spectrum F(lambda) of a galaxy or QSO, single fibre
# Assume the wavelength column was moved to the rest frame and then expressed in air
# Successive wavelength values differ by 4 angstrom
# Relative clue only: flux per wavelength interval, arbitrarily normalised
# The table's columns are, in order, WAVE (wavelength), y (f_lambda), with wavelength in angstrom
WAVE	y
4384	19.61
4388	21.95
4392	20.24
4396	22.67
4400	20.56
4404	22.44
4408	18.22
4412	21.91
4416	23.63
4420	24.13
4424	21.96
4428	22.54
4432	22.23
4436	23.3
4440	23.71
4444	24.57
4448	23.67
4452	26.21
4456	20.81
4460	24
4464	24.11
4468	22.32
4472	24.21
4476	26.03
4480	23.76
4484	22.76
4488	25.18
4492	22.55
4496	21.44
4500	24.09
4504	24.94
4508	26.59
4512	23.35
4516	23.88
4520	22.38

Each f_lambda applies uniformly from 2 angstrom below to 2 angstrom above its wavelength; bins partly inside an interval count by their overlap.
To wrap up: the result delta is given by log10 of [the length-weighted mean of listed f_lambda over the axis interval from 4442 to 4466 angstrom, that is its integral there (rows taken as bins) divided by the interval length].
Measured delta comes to 1.38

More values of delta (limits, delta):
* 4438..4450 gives 1.38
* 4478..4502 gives 1.37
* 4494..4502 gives 1.36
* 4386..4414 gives 1.33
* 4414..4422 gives 1.38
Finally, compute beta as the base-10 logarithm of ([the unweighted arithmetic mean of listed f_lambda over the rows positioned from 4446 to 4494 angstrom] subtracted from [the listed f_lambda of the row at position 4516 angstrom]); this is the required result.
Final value -1.10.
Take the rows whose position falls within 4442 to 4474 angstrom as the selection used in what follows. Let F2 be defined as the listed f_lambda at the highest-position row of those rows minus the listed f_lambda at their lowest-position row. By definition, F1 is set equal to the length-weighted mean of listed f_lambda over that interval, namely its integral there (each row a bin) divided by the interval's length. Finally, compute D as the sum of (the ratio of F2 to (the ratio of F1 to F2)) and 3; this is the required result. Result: 3.01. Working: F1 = 23.7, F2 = 0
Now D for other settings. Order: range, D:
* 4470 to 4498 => 3.32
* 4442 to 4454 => 3.11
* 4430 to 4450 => 3.09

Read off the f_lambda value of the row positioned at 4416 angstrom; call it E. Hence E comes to 23.63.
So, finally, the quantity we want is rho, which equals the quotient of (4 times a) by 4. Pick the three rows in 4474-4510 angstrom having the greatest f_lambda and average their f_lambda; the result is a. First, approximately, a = 25.9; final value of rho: 25.9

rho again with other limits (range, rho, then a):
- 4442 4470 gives 25.0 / 25.0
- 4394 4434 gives 23.5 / 23.5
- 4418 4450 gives 24.1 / 24.1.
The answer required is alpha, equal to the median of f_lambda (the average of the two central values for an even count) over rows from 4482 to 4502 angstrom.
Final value 22.8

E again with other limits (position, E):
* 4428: 22.54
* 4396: 22.67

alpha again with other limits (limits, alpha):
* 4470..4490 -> 24.2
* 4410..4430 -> 22.5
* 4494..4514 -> 24.1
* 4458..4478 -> 24.1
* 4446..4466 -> 24.0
